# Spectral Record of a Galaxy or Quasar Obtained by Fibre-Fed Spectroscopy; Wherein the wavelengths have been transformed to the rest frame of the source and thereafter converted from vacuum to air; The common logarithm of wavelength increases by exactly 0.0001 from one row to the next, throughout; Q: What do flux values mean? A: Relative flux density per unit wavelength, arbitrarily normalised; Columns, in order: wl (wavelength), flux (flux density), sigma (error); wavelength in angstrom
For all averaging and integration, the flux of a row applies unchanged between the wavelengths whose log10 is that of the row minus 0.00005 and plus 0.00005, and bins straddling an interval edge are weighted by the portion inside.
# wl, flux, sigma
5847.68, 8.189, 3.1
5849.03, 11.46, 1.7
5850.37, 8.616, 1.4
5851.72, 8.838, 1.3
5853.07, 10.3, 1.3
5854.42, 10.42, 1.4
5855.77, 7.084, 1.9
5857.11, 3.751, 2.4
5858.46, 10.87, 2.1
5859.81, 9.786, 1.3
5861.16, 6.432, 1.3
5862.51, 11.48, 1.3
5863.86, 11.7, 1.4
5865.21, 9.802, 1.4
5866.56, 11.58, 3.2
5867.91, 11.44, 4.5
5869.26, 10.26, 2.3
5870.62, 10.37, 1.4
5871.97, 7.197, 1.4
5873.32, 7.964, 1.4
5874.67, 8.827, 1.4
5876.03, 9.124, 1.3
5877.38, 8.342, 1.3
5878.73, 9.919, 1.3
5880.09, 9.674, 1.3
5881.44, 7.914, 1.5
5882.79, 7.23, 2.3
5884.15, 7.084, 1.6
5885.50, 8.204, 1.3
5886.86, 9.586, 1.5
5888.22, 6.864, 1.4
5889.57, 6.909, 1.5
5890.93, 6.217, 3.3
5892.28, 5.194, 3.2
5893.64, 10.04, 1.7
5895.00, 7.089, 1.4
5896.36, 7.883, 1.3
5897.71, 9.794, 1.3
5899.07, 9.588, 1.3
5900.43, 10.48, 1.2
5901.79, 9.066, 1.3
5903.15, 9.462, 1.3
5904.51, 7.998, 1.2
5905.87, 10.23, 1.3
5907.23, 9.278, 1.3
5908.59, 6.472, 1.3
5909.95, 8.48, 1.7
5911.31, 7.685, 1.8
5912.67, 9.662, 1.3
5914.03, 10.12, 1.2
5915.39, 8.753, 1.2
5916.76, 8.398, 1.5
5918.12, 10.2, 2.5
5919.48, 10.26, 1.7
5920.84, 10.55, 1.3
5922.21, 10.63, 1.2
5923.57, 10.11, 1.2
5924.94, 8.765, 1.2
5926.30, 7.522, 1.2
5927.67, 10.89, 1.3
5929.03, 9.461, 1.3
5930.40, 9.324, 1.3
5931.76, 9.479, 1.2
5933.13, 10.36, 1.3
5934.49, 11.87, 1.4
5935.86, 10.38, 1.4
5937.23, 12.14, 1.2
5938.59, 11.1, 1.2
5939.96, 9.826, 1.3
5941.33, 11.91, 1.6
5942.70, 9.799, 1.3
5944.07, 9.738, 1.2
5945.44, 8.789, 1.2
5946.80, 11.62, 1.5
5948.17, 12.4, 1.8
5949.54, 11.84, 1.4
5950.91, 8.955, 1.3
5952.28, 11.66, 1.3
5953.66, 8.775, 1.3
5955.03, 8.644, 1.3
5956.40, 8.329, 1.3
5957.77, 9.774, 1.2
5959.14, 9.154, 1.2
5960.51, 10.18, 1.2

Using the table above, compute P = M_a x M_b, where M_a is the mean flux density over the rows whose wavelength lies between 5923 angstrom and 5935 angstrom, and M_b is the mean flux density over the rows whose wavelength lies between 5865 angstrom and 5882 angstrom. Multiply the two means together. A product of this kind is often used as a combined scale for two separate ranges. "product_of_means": 92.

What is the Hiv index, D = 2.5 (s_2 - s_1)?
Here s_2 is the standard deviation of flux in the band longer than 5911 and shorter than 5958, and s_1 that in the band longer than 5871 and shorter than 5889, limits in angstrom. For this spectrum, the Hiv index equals 0.6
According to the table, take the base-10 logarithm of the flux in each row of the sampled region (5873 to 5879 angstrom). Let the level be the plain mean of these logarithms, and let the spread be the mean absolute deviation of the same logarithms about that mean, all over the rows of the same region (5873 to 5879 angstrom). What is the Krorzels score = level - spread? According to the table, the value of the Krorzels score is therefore 0.92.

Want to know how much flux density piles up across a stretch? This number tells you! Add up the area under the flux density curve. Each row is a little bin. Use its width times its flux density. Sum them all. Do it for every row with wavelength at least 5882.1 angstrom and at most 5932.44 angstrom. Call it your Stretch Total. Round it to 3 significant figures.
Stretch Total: 442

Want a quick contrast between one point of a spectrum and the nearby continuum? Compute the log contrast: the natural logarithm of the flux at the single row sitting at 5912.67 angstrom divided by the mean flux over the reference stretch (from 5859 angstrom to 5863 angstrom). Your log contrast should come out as 0.05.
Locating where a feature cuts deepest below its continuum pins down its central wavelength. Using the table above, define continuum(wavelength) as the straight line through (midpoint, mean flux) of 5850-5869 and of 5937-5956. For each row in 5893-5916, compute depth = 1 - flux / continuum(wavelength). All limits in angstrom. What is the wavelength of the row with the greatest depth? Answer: 5908.59 angstrom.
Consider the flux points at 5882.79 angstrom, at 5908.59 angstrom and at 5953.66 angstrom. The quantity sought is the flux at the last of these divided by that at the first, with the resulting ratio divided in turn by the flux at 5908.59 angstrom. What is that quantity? 0.19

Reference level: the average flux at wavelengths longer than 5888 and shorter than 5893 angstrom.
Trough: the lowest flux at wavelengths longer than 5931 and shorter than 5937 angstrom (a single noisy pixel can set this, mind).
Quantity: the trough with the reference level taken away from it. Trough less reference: 3.2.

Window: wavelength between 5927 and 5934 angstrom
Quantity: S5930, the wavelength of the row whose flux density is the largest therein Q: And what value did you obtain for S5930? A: 5927.67 angstrom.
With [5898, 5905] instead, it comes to 5900.43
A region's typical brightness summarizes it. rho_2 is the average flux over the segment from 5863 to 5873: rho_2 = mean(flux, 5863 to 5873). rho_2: 10.3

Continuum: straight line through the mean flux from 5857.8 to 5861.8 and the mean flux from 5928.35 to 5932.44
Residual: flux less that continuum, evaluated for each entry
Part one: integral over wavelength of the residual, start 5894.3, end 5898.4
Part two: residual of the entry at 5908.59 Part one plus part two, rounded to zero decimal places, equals -7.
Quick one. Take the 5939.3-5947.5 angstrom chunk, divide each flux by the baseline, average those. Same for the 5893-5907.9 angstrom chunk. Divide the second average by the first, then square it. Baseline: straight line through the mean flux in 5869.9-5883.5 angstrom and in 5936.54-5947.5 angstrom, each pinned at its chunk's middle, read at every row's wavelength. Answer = 1.03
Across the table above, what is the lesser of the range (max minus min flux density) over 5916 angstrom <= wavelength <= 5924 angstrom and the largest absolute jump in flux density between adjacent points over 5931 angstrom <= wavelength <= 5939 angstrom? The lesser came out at 1.8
